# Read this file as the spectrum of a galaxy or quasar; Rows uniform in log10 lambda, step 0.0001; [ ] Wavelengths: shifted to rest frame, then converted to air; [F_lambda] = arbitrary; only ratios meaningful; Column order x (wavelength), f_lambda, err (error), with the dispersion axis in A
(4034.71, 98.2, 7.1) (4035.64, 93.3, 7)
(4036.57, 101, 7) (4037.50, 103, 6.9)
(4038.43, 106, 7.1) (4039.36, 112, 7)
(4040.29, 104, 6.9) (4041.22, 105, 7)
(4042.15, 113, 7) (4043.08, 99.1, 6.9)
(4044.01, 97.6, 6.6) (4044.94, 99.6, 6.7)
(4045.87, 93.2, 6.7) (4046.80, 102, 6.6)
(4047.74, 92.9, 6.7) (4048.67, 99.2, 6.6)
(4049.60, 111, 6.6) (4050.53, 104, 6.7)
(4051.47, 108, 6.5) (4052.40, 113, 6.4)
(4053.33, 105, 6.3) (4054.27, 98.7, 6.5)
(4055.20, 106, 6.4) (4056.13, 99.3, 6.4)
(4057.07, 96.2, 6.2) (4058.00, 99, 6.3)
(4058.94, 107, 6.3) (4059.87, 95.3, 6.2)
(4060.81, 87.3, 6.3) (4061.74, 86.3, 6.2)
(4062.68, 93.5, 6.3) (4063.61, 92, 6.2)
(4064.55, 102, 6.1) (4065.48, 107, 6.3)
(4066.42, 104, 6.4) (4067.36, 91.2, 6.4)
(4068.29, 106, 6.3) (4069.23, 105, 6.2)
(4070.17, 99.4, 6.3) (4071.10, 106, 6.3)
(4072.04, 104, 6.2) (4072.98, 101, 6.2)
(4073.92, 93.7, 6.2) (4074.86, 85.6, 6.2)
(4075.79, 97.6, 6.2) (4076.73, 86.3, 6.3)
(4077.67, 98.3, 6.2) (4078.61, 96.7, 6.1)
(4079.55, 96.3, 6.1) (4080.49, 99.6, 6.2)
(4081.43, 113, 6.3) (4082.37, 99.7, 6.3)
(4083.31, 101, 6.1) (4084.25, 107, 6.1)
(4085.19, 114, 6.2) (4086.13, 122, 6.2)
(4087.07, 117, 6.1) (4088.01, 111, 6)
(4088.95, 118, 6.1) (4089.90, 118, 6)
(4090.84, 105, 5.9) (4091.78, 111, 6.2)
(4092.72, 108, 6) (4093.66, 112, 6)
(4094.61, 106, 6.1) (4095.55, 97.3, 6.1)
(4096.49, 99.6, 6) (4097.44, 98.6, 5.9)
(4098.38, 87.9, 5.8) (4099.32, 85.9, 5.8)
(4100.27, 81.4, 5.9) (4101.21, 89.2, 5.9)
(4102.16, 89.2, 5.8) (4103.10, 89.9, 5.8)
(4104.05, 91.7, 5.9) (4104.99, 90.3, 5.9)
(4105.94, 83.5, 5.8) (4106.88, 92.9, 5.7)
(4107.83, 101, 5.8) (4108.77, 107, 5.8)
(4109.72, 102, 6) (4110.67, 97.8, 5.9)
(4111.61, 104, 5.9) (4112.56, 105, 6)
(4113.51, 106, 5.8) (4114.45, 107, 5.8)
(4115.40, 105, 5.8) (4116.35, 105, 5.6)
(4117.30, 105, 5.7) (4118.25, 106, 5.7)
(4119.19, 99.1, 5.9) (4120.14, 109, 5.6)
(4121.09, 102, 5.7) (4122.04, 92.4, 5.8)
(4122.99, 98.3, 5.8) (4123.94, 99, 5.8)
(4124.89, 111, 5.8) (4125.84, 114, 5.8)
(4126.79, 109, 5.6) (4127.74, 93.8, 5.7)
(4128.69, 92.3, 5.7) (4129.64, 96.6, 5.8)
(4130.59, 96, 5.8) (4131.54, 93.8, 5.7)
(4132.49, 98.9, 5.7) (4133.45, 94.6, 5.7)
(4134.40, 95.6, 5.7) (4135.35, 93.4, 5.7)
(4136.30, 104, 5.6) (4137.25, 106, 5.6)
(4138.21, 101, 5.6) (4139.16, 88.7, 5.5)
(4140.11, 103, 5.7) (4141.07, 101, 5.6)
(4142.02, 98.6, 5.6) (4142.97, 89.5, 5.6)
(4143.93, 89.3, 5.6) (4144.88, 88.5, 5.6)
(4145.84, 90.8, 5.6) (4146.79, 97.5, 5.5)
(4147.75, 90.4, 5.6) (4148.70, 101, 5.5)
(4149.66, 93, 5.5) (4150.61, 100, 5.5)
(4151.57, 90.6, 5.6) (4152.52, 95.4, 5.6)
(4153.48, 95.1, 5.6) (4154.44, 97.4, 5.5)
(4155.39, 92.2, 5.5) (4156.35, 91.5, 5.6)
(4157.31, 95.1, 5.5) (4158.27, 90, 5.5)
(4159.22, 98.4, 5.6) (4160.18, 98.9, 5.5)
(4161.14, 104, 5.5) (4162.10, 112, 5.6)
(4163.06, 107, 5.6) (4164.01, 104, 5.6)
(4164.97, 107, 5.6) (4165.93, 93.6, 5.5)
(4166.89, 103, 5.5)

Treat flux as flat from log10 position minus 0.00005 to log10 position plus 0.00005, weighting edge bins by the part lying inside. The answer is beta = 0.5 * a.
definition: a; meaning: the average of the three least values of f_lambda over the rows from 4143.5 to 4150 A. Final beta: 44.7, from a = 89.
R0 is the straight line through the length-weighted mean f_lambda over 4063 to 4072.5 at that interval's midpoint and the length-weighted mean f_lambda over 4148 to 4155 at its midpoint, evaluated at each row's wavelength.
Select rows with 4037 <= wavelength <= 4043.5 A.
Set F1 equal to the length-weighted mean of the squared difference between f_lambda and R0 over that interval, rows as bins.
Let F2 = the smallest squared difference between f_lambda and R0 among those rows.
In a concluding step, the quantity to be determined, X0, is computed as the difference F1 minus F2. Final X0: 27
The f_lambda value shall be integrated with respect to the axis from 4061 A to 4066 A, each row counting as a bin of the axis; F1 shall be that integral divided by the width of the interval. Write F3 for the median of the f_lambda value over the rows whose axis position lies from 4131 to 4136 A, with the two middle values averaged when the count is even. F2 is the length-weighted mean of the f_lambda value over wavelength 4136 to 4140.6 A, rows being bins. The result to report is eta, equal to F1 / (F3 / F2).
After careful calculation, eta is 102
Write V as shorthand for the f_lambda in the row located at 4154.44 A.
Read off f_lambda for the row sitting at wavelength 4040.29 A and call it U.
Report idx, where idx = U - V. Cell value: 7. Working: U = 104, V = 97.4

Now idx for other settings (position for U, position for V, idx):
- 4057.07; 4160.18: -3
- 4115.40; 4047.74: 12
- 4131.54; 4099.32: 8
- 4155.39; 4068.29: -14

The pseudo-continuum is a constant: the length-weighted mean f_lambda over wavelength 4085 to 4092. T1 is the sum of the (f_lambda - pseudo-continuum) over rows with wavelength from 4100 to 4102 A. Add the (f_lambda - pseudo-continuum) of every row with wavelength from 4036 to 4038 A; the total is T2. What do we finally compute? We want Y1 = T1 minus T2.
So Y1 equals -33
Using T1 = -59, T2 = -25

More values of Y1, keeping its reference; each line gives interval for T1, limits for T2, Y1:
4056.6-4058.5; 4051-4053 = -26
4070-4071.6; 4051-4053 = -16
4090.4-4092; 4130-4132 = 26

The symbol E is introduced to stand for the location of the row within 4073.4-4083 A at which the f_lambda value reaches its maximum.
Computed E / 4081.43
